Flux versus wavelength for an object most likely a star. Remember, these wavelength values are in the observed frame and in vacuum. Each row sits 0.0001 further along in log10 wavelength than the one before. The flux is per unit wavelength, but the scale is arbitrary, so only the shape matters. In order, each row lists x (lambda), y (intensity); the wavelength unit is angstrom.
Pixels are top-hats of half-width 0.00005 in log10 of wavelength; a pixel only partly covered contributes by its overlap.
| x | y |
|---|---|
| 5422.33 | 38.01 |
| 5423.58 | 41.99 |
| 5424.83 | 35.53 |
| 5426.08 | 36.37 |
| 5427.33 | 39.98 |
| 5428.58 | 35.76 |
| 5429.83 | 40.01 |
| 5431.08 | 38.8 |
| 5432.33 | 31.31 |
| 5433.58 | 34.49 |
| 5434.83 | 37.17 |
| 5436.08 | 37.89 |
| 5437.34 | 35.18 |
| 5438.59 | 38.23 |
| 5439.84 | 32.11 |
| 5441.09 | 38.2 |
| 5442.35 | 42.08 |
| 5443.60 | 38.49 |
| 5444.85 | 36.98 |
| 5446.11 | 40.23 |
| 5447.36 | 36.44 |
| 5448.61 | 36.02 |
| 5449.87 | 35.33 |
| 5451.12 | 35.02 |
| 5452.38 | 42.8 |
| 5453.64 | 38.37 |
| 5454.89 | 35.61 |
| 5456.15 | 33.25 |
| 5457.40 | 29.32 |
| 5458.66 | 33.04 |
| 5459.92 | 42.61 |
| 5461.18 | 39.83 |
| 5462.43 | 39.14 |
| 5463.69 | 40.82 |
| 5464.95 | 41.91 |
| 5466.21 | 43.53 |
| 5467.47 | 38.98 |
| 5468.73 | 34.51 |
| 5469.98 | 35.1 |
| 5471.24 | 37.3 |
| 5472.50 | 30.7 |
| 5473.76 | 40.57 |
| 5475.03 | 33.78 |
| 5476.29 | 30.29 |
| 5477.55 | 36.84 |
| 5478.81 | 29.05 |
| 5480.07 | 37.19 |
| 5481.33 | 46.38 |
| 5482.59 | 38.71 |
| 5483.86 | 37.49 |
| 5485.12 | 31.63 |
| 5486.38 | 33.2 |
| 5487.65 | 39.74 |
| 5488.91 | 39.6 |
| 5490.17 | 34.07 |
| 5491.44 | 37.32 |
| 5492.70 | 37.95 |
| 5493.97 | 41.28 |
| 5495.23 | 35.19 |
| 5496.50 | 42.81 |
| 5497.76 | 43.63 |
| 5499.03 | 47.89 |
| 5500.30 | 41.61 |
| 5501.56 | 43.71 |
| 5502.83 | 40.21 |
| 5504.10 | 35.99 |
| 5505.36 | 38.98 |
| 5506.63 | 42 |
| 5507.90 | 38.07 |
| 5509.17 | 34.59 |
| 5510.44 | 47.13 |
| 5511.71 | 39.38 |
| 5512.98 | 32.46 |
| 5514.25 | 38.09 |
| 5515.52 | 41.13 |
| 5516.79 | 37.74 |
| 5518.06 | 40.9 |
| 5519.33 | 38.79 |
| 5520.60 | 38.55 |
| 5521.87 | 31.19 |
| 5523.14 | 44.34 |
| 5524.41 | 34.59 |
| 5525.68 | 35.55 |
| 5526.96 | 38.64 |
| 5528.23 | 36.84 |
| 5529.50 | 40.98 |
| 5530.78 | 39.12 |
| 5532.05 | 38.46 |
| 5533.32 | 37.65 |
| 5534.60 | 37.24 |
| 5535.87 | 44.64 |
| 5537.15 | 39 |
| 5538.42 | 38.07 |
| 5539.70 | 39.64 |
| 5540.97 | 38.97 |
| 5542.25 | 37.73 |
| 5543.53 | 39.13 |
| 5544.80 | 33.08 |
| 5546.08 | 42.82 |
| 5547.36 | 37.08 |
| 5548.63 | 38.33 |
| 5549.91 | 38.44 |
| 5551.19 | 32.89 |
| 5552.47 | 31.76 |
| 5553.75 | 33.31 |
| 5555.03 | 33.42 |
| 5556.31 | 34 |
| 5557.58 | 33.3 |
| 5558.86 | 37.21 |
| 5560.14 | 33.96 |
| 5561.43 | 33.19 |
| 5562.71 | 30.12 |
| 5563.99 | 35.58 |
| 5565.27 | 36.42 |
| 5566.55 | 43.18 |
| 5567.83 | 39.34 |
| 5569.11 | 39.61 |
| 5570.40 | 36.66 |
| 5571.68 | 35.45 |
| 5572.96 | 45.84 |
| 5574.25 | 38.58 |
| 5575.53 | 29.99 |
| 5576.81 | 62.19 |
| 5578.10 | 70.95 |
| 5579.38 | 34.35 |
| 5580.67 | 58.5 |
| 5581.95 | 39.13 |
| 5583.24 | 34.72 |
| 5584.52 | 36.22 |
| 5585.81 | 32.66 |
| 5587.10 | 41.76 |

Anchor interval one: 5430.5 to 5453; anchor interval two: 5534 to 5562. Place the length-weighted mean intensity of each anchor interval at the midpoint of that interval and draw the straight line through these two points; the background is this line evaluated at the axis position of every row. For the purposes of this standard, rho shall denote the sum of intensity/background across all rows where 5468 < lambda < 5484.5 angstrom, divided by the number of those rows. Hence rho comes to 0.97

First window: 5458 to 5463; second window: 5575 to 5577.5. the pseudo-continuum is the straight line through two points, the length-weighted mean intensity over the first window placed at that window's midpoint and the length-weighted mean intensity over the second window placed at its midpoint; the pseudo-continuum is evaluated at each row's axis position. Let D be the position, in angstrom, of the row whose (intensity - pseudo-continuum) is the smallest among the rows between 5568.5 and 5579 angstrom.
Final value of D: 5575.53 angstrom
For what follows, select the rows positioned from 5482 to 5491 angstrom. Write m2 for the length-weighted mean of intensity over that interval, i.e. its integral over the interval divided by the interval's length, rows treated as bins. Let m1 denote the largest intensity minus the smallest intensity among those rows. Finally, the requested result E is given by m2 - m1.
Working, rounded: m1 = 8.1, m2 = 36.3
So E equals 28.2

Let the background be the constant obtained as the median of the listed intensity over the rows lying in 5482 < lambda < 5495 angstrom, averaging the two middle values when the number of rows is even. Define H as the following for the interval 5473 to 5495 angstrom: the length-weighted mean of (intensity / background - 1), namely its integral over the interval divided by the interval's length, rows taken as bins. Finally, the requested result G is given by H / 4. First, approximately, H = -0.03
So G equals -0.007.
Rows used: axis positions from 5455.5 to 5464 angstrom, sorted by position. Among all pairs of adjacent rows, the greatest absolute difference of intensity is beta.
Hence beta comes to 9.6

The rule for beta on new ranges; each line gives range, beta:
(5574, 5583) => 36.6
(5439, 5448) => 6.1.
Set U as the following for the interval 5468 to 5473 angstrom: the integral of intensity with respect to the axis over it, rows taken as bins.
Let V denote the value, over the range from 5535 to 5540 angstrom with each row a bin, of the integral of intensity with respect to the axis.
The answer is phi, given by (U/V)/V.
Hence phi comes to 0.0043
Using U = 173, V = 201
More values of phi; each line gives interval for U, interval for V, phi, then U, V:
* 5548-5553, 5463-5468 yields 0.0042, 177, 206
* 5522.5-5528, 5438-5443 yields 0.0059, 210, 188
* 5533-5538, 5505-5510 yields 0.0053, 198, 193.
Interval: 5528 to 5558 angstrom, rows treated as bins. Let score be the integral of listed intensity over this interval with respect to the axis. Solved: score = 1121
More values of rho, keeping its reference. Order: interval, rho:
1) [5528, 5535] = 1.04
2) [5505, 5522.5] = 1.05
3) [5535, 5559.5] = 1.01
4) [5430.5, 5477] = 1.00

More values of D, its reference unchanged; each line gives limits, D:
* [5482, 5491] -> 5485.12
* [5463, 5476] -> 5472.50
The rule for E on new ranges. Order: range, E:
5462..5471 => 30.0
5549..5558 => 27.3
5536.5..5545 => 31.6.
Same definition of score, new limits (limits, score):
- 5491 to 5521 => 1195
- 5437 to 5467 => 1132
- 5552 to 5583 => 1222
